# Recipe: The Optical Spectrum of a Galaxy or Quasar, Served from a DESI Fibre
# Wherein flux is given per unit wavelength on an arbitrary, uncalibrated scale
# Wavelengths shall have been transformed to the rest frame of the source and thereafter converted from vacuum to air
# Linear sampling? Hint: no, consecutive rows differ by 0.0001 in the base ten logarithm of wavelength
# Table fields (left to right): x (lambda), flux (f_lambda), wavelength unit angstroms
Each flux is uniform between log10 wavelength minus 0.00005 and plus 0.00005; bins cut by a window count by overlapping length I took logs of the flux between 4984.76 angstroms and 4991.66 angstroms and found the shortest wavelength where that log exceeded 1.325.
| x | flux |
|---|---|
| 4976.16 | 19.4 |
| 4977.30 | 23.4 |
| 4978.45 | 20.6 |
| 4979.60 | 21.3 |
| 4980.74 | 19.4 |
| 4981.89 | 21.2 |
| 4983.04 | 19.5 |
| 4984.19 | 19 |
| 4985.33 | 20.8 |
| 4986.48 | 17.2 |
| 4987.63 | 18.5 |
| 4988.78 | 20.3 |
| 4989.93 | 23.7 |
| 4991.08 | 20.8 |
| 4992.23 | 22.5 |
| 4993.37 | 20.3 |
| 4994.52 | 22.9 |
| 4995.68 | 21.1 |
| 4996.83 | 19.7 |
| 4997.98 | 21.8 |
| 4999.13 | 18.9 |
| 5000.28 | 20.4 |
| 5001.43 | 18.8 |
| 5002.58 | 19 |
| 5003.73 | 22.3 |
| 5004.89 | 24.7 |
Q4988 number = 4989.93 angstroms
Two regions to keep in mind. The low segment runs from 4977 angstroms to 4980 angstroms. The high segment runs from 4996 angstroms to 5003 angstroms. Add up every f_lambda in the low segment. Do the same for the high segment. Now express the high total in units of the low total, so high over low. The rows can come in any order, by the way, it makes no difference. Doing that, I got 1.82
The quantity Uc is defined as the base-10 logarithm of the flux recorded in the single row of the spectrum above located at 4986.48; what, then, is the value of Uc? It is 1.24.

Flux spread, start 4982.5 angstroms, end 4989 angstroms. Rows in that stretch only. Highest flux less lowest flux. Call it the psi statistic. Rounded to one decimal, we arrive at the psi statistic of 3.6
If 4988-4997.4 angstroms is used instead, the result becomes 4.0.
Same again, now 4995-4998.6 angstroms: 2.1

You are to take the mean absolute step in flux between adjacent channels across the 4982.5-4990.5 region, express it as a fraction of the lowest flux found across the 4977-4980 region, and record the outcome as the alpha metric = 0.100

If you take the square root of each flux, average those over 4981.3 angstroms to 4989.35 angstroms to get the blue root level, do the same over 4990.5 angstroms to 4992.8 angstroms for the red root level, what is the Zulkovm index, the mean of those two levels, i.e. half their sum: 4.53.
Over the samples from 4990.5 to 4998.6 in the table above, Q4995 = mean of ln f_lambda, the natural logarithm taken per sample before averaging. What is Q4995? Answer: 3.057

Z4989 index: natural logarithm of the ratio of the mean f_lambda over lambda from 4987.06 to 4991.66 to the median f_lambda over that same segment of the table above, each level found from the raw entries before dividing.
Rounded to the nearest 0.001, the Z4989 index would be 0.013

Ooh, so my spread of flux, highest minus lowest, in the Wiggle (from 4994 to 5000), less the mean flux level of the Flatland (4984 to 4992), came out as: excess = -16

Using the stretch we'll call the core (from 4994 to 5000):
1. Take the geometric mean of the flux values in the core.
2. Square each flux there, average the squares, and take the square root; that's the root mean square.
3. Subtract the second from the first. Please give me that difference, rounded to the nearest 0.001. -0.099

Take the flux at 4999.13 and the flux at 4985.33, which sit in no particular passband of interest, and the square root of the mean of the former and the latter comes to 4.46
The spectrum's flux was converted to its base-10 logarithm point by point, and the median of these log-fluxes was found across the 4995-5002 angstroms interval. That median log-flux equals 1.302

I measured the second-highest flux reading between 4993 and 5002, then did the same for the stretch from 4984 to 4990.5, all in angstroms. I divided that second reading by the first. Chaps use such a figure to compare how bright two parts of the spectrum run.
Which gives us 0.95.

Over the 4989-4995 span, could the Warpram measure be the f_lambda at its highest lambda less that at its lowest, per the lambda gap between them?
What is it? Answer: -0.17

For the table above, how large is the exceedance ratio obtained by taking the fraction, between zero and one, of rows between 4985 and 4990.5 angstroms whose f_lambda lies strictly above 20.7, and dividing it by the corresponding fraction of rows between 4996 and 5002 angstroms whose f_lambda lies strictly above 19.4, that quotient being 0.67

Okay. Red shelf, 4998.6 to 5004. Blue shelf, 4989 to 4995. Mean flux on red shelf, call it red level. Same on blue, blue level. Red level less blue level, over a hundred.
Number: -0.022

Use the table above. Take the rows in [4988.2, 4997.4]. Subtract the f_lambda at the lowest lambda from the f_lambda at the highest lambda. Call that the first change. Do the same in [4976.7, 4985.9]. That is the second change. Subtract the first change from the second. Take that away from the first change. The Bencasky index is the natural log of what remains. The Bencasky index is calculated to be 0.34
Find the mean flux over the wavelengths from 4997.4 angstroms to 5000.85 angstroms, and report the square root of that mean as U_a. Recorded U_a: 4.51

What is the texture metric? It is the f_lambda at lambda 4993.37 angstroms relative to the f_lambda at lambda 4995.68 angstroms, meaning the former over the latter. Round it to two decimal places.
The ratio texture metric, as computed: 0.96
